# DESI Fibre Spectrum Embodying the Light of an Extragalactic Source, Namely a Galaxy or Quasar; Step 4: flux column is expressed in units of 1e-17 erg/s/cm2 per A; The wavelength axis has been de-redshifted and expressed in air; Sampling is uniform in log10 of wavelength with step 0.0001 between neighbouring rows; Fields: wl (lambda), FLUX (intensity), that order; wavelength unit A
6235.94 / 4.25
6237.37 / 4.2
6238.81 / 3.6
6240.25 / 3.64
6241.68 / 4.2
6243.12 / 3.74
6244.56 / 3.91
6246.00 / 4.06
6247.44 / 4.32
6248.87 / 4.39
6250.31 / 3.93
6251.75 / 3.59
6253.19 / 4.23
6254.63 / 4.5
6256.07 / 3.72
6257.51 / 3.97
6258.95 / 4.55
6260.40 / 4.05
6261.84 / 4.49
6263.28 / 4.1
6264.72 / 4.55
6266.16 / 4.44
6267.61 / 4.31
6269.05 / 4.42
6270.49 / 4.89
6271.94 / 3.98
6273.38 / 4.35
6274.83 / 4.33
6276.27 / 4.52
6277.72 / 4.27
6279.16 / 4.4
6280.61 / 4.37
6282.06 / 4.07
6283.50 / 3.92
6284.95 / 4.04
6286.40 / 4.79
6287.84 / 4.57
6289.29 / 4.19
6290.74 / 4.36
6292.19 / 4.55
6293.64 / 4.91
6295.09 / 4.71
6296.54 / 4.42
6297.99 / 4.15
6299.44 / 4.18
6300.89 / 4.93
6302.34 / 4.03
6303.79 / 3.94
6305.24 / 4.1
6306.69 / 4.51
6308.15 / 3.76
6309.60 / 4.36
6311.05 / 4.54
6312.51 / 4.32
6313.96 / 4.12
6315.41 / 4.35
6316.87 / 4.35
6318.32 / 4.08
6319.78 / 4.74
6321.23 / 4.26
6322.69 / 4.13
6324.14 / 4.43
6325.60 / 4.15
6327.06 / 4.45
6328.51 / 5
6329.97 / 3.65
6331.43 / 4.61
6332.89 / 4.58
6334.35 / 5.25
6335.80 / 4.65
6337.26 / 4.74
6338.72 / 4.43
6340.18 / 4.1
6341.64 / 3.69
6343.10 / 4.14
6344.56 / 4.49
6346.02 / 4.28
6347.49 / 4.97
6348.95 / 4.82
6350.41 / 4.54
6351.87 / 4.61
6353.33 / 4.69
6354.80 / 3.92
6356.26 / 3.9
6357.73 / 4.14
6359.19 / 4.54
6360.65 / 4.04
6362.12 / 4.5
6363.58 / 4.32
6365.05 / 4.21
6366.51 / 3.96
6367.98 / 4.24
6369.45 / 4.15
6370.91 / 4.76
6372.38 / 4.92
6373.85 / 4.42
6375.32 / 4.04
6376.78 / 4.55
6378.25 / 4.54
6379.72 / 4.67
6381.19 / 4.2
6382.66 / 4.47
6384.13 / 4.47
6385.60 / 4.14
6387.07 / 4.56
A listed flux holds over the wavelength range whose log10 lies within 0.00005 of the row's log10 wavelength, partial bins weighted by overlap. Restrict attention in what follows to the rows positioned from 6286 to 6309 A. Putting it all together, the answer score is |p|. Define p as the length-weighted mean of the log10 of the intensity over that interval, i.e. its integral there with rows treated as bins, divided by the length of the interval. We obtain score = 0.640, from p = 0.640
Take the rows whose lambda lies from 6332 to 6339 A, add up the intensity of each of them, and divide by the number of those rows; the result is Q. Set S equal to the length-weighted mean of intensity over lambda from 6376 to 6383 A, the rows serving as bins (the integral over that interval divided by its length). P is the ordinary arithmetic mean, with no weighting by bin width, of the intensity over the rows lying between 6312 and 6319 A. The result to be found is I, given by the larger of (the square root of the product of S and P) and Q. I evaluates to 4.73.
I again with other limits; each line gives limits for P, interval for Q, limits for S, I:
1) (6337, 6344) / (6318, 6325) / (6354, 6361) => 4.33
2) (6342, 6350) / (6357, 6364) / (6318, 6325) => 4.44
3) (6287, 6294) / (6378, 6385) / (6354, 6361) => 4.47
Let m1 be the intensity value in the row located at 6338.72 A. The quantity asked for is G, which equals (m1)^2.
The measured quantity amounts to 20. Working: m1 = 4.43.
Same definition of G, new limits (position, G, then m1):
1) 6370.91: 23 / 4.76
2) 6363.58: 19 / 4.32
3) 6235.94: 18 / 4.25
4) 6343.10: 17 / 4.14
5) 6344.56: 20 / 4.49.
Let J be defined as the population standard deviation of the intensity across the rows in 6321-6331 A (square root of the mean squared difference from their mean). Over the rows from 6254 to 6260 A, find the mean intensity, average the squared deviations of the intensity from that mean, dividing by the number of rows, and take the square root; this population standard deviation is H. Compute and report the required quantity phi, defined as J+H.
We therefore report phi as 0.73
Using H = 0.35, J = 0.38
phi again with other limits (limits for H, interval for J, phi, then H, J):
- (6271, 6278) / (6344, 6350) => 0.45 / 0.18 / 0.27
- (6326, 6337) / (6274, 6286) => 0.66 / 0.46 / 0.19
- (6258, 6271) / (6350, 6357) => 0.59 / 0.24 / 0.35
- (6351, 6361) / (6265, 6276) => 0.56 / 0.31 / 0.25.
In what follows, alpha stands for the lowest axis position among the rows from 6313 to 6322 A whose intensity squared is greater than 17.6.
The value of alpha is 6315.41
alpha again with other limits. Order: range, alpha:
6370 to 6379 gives 6370.91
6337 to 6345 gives 6337.26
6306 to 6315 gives 6306.69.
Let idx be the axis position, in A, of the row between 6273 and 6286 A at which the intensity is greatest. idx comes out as 6276.27 A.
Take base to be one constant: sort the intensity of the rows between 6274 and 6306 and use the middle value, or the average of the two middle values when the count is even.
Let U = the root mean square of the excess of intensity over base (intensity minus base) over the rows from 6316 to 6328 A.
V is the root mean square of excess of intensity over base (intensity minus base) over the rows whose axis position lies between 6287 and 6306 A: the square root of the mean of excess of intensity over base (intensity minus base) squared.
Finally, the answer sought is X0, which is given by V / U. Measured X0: 1.55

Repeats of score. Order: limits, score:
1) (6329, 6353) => 0.649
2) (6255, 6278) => 0.634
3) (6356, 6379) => 0.636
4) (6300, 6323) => 0.631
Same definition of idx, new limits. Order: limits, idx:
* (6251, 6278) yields 6270.49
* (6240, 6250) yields 6248.87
